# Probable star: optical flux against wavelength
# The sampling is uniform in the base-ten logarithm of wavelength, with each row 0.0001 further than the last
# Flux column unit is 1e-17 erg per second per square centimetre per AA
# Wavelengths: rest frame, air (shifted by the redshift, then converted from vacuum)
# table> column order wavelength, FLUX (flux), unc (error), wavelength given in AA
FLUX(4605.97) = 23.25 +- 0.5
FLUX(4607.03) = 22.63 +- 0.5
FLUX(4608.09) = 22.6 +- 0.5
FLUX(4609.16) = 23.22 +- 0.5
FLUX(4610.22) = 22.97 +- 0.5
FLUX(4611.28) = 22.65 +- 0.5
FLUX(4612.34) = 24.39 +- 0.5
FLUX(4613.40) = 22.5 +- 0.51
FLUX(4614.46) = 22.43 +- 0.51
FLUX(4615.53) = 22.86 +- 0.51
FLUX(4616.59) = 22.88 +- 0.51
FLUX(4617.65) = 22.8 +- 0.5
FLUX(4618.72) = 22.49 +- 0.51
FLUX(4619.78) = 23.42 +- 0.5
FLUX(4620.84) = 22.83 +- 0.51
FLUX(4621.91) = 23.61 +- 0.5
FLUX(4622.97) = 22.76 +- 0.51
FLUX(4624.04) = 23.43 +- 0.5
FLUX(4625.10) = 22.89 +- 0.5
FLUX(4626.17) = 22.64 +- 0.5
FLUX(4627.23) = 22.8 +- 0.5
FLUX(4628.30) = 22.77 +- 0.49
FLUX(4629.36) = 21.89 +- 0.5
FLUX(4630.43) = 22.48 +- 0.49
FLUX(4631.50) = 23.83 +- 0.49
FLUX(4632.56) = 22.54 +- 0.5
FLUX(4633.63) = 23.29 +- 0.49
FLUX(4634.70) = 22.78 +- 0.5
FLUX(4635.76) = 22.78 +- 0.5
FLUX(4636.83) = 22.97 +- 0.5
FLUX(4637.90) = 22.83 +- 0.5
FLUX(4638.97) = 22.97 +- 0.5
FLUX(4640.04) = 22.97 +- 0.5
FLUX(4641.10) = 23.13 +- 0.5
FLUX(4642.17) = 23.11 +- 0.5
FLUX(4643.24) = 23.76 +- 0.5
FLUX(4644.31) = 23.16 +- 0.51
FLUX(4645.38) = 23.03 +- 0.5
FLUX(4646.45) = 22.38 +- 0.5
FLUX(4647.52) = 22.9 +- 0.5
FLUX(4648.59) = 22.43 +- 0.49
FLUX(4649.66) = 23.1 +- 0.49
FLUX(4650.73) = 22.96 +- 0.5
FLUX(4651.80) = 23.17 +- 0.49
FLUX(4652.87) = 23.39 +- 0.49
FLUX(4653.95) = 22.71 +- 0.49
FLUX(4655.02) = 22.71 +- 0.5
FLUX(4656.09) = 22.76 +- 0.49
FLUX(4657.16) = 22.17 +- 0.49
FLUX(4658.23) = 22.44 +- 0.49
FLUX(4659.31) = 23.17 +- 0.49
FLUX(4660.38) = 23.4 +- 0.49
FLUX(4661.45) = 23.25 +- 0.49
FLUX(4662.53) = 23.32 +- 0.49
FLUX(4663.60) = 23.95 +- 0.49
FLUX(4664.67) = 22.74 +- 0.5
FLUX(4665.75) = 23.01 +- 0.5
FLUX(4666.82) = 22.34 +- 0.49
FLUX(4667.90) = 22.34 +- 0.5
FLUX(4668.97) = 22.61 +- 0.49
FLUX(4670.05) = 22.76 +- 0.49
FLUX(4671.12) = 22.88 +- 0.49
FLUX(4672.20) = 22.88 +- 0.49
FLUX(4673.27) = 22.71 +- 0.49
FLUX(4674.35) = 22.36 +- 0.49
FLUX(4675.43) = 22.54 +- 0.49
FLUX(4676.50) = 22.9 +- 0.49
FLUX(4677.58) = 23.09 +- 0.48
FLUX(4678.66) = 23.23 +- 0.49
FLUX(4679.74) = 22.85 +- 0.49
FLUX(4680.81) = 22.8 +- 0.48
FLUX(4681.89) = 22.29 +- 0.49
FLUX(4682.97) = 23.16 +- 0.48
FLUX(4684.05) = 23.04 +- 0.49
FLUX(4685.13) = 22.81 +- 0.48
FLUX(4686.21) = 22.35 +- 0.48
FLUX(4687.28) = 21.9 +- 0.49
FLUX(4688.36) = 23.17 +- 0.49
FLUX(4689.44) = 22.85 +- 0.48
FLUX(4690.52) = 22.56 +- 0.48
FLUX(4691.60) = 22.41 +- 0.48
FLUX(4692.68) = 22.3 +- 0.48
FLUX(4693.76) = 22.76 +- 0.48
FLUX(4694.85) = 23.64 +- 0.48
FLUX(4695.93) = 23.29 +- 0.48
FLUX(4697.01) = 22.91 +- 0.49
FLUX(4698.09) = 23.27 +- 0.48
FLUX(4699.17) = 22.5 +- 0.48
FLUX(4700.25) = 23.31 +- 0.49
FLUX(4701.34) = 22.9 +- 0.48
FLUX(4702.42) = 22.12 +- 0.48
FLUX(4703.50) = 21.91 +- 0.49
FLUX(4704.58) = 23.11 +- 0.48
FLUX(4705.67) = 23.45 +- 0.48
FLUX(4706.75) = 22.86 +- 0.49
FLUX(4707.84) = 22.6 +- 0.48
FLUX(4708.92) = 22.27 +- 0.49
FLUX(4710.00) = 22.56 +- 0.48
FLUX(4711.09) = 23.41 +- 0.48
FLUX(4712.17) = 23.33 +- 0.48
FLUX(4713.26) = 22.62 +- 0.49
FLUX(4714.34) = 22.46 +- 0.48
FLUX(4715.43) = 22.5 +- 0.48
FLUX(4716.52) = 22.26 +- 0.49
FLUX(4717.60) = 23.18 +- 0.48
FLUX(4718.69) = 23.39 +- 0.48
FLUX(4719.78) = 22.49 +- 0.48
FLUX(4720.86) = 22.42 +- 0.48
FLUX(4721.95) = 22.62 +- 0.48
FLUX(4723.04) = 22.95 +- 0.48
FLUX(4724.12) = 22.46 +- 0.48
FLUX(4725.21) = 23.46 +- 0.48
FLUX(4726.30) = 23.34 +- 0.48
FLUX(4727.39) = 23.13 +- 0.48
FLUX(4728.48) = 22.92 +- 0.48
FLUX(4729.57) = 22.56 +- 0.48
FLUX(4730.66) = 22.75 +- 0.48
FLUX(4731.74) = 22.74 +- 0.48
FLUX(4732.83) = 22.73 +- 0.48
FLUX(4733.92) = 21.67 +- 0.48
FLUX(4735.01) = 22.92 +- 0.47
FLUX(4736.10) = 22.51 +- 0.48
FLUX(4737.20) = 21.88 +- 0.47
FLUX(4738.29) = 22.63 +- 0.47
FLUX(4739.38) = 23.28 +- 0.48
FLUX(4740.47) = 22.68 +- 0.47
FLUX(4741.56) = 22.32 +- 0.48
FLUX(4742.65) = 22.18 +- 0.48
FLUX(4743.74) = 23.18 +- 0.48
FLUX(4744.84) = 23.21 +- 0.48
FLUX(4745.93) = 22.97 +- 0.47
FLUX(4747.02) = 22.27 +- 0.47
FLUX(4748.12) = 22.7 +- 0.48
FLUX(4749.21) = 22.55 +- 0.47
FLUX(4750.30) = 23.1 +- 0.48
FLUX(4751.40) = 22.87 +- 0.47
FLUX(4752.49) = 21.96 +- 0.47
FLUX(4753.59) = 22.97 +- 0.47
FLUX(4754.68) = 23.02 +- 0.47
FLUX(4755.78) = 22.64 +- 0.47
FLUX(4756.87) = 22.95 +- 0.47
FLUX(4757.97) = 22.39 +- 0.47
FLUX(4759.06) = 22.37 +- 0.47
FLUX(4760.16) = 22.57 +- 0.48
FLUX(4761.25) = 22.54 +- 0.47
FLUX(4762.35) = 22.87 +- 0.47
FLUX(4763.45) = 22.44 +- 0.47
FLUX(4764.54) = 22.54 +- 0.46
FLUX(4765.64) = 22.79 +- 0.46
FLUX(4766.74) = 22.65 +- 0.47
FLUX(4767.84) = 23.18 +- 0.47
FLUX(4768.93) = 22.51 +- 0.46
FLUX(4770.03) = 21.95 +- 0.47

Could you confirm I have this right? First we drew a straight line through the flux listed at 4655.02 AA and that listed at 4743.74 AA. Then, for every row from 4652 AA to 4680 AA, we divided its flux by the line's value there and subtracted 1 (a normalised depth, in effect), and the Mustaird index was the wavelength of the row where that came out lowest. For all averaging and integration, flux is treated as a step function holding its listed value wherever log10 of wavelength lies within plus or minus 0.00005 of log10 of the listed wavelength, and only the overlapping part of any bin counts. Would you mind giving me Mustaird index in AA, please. 4657.16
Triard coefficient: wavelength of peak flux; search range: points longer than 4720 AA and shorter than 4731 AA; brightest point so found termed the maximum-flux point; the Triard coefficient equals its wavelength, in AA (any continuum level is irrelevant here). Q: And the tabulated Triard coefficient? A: 4725.21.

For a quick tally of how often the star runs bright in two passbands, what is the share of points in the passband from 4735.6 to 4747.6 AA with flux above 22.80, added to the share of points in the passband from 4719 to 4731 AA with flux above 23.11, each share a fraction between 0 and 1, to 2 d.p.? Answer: 0.64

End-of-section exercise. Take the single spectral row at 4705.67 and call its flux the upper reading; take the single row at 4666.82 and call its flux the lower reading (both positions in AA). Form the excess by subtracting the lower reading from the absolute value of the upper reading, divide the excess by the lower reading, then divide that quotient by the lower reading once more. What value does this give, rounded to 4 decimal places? 0.0022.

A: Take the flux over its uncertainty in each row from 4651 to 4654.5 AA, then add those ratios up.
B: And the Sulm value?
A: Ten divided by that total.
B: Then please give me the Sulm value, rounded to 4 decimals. 0.0707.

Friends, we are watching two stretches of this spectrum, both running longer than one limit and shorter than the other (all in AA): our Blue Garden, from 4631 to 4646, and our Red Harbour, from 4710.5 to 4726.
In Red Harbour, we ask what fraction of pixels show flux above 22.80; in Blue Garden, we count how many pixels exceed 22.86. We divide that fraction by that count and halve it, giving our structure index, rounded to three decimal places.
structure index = 0.021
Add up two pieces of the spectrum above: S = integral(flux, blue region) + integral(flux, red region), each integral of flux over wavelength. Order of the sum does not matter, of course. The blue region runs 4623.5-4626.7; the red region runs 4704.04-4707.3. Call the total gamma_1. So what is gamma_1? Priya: 149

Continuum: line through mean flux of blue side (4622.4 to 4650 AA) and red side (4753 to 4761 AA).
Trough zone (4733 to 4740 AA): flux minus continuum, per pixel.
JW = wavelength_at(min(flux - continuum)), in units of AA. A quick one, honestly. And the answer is 4733.92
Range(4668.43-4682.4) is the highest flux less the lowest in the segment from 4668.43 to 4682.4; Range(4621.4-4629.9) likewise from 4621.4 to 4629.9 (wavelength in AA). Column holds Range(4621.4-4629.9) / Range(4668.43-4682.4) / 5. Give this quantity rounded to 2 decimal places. 0.37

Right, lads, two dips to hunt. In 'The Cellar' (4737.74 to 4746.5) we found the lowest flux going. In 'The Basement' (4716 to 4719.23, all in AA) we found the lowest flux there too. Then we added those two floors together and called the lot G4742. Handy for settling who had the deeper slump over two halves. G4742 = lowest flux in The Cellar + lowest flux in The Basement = 44.4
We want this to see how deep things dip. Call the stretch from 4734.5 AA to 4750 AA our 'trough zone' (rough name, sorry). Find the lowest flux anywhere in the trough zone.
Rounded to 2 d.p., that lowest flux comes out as 21.88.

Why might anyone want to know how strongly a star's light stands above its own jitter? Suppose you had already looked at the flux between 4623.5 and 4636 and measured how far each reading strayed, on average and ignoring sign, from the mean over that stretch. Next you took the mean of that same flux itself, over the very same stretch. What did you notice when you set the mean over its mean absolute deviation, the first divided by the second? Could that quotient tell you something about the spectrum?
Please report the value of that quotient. 66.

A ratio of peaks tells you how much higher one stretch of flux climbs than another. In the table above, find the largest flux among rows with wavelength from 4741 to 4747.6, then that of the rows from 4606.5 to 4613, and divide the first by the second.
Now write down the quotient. 0.952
